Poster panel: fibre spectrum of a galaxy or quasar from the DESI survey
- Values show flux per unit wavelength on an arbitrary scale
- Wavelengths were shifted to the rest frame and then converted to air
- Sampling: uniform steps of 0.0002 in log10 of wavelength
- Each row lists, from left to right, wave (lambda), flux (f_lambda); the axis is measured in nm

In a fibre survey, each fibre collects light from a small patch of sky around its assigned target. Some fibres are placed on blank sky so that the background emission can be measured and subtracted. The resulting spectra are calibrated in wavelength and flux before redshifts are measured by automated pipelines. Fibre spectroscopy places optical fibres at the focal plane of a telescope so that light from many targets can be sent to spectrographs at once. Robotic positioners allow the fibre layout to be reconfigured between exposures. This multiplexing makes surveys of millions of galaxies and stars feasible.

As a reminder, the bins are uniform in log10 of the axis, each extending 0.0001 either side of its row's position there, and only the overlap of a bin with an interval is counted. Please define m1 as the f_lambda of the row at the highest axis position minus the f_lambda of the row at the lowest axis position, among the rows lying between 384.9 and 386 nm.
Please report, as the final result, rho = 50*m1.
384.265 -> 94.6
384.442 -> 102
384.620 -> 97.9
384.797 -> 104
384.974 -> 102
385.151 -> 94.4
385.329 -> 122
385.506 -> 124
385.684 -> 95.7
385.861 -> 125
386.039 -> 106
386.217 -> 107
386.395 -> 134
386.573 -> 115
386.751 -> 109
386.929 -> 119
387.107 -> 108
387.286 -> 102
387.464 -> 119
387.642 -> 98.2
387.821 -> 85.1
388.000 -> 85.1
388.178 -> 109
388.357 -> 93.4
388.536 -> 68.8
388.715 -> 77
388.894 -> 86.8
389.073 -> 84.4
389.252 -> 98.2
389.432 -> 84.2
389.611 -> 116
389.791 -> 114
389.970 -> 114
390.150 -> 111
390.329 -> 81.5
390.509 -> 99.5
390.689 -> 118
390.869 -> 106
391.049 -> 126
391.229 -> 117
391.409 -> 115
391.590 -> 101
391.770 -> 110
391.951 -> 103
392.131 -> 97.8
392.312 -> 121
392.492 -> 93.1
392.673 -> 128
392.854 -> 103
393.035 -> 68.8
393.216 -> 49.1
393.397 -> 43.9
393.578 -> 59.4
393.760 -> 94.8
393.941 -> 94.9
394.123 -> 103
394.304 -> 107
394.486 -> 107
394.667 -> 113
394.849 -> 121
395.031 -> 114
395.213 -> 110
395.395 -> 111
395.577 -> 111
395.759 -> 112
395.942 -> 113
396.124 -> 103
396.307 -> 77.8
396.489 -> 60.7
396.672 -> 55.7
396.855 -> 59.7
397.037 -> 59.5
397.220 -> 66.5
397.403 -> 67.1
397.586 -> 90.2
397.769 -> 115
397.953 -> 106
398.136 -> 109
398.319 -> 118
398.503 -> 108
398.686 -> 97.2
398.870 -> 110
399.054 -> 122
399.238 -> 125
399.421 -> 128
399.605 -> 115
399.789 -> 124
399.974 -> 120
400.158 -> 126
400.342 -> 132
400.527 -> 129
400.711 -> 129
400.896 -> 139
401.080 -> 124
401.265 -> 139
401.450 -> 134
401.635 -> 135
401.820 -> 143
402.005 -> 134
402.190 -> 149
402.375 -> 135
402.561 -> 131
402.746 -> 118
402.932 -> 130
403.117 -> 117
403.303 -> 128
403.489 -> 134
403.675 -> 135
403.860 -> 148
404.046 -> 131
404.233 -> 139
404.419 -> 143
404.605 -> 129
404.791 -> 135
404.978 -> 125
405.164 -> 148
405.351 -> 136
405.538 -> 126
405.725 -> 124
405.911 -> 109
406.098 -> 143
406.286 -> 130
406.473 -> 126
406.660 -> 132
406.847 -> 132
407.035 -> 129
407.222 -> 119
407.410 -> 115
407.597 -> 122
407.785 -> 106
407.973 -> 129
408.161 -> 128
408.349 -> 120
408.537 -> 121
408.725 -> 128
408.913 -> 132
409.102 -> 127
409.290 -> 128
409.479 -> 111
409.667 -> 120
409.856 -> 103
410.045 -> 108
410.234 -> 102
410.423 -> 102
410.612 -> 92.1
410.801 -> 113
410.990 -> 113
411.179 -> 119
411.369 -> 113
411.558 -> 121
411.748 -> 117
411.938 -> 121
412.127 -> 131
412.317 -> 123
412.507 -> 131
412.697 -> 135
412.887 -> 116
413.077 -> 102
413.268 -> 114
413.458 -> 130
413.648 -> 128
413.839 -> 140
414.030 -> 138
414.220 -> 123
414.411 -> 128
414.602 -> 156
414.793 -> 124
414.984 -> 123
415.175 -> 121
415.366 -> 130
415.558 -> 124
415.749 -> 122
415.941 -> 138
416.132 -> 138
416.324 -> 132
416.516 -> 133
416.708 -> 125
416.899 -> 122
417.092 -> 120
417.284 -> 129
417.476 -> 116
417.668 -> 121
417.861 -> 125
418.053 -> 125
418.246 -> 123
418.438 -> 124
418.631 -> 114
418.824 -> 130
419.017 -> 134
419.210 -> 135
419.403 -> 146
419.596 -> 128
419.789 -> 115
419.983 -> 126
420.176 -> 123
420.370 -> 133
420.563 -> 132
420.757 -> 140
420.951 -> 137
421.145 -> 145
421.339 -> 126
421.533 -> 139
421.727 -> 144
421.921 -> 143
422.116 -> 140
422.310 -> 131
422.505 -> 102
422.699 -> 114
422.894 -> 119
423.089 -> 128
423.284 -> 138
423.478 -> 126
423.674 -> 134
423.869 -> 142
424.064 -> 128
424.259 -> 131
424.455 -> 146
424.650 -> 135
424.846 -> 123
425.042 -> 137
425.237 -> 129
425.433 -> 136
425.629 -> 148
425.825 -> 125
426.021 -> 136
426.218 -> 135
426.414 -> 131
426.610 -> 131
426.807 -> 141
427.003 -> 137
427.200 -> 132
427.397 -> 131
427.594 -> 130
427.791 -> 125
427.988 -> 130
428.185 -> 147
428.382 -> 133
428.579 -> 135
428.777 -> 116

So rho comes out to 1150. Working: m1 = 23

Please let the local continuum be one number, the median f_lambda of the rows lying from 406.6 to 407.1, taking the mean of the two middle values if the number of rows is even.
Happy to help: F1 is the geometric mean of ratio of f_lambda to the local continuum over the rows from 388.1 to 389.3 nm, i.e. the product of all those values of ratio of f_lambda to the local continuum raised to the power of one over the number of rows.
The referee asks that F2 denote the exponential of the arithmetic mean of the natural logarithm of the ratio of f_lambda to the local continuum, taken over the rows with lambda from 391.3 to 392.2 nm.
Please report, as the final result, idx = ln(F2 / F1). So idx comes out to 0.19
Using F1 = 0.66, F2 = 0.80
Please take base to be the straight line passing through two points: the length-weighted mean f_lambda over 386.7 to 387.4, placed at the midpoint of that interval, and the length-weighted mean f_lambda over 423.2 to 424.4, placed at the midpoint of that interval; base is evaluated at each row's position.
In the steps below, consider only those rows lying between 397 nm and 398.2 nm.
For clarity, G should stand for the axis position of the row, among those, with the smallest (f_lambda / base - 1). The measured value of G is 397.037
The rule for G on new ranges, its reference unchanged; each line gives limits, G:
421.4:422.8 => 422.505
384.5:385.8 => 385.151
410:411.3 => 410.612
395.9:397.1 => 396.672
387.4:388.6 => 388.536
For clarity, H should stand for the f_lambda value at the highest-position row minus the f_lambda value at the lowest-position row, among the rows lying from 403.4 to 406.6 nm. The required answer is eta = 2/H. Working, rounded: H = -8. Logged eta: -0.25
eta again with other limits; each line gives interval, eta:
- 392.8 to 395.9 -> 0.22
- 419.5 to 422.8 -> -0.14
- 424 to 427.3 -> 0.50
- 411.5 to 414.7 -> 0.06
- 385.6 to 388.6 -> -0.07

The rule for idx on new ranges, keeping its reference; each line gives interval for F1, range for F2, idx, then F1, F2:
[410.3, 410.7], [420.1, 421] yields 0.32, 0.73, 1.01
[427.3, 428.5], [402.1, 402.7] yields 0.04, 1.00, 1.05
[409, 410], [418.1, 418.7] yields 0.02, 0.89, 0.91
